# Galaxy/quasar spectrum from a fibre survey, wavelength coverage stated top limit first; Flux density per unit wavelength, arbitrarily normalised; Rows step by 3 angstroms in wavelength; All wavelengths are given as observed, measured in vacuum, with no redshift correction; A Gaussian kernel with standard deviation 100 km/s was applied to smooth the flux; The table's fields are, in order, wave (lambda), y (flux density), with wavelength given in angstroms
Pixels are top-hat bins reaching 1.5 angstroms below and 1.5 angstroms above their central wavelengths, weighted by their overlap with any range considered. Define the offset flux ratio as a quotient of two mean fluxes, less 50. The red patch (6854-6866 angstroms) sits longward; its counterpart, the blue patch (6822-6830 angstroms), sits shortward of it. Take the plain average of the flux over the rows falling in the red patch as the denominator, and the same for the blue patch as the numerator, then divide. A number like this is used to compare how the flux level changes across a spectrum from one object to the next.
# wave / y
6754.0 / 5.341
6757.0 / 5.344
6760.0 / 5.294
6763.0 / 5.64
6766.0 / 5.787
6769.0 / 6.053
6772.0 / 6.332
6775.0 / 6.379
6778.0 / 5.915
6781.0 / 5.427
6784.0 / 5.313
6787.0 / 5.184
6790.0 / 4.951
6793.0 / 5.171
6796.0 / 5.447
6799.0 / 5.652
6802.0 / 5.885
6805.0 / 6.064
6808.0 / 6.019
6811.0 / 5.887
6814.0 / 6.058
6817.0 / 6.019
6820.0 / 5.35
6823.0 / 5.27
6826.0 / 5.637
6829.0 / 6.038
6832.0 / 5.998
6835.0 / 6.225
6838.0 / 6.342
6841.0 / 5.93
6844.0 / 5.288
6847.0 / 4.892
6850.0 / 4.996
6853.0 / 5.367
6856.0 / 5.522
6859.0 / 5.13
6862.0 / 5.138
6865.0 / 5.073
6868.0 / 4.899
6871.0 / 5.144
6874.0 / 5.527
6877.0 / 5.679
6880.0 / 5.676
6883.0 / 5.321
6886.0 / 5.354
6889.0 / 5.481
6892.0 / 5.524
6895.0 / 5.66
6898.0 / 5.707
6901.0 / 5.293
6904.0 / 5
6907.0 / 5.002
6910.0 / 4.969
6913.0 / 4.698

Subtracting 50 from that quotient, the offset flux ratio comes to -48.92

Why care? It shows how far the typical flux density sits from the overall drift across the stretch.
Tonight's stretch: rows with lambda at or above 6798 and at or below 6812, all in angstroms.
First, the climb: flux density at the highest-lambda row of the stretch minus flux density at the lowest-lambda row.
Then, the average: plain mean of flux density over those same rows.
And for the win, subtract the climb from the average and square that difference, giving 32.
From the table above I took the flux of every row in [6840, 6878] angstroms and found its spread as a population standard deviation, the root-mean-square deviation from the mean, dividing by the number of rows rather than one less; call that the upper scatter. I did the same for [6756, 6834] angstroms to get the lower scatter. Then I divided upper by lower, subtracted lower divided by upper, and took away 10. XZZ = -10.5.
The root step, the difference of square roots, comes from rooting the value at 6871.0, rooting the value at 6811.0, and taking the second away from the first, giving -0.16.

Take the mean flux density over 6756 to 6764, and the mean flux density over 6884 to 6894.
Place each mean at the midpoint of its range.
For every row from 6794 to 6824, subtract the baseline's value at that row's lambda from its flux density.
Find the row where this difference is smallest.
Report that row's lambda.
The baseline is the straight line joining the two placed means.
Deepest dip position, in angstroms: 6823.0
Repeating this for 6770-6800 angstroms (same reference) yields 6790.0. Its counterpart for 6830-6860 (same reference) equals 6847.0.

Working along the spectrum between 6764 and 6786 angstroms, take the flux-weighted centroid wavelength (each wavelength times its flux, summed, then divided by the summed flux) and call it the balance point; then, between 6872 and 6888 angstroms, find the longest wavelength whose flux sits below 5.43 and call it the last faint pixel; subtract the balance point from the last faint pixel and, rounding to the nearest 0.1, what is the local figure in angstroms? 111.2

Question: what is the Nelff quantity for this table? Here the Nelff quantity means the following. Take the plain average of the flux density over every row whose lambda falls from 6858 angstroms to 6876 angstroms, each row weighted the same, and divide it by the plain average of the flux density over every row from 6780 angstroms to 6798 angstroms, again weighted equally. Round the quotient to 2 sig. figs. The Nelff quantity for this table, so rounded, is 0.98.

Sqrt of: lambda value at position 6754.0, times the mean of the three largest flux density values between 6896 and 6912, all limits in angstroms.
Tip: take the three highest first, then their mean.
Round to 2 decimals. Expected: 5.34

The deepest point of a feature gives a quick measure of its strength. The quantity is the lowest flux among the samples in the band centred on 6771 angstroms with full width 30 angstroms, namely 5.294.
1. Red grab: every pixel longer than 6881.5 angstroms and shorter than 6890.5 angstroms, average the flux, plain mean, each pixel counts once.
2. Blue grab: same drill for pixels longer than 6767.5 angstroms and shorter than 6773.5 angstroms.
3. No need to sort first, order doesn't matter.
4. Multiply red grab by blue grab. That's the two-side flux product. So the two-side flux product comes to 33.3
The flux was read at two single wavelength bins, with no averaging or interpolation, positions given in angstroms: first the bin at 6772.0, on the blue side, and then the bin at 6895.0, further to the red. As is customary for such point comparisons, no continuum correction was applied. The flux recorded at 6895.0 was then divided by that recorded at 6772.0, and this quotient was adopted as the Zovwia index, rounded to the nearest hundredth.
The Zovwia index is 0.89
